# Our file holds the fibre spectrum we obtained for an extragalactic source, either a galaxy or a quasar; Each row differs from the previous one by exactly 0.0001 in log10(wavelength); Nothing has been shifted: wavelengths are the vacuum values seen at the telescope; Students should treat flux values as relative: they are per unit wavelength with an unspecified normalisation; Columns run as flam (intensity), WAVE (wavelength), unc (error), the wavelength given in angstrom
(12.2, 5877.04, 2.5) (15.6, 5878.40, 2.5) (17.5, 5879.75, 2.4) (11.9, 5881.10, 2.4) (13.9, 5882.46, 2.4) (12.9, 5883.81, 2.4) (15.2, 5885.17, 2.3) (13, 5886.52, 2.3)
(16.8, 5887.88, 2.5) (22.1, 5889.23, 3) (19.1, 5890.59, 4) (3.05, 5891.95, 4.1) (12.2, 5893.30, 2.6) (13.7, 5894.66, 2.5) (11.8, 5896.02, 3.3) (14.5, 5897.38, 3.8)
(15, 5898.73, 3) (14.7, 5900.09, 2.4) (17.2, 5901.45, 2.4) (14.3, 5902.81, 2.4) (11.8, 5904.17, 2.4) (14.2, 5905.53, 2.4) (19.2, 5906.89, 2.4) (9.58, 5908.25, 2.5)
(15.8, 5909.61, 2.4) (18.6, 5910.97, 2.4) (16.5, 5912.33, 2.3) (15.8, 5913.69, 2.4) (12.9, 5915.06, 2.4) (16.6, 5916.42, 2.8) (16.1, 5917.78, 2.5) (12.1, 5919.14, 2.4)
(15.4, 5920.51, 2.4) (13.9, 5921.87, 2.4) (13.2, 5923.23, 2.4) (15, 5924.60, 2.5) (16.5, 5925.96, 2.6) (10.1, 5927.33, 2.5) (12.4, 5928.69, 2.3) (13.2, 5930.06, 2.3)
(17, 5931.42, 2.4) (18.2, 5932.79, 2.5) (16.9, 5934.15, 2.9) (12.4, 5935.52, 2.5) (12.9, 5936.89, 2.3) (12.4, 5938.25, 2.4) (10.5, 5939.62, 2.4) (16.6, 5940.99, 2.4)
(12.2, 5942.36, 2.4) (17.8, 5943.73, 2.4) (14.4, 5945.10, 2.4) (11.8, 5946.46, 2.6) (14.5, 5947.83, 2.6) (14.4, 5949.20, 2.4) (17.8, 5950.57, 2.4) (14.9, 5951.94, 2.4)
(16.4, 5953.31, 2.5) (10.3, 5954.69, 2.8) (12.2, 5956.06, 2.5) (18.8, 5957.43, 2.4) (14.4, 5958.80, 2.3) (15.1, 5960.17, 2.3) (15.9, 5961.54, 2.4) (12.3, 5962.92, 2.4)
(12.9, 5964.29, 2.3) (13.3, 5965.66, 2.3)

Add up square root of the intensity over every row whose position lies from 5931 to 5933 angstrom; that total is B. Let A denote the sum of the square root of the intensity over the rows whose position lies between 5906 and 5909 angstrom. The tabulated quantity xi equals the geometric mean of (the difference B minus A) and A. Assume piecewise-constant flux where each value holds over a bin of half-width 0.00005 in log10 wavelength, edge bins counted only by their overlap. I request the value 2.6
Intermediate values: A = 7.5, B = 8.39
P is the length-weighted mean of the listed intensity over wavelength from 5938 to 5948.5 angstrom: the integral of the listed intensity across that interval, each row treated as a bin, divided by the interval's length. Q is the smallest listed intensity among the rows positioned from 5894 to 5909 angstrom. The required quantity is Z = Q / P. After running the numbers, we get 0.69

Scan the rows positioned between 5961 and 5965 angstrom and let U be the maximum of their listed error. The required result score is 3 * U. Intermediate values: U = 2.40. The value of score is 7.2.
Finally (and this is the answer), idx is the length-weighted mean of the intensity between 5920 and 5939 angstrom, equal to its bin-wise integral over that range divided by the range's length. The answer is 14.2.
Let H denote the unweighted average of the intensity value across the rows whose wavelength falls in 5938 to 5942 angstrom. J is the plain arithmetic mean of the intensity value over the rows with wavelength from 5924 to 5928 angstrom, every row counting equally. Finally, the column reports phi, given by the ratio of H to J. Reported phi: 0.95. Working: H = 13.2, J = 13.9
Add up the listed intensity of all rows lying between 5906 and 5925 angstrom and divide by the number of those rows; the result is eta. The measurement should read 15.0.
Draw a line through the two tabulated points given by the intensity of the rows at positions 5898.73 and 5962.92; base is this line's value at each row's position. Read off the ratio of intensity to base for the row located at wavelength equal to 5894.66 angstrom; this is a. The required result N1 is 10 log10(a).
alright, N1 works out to -0.4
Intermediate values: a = 0.90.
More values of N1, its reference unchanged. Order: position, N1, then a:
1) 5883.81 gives -0.8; 0.83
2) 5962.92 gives 0.0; 1.00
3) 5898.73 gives 0.0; 1.00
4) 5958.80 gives 0.6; 1.15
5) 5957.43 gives 1.8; 1.50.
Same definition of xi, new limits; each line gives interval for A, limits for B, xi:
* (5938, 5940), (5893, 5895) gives 1.7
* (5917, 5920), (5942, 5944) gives 1.3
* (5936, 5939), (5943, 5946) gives 2.5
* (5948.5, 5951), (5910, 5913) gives 1.7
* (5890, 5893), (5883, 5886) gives 2.9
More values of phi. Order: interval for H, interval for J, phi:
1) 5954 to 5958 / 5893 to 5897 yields 1.10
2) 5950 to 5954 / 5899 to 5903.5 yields 1.06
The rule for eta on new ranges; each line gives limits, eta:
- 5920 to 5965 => 14.3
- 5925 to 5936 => 14.6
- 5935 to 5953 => 14.0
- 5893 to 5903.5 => 14.2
